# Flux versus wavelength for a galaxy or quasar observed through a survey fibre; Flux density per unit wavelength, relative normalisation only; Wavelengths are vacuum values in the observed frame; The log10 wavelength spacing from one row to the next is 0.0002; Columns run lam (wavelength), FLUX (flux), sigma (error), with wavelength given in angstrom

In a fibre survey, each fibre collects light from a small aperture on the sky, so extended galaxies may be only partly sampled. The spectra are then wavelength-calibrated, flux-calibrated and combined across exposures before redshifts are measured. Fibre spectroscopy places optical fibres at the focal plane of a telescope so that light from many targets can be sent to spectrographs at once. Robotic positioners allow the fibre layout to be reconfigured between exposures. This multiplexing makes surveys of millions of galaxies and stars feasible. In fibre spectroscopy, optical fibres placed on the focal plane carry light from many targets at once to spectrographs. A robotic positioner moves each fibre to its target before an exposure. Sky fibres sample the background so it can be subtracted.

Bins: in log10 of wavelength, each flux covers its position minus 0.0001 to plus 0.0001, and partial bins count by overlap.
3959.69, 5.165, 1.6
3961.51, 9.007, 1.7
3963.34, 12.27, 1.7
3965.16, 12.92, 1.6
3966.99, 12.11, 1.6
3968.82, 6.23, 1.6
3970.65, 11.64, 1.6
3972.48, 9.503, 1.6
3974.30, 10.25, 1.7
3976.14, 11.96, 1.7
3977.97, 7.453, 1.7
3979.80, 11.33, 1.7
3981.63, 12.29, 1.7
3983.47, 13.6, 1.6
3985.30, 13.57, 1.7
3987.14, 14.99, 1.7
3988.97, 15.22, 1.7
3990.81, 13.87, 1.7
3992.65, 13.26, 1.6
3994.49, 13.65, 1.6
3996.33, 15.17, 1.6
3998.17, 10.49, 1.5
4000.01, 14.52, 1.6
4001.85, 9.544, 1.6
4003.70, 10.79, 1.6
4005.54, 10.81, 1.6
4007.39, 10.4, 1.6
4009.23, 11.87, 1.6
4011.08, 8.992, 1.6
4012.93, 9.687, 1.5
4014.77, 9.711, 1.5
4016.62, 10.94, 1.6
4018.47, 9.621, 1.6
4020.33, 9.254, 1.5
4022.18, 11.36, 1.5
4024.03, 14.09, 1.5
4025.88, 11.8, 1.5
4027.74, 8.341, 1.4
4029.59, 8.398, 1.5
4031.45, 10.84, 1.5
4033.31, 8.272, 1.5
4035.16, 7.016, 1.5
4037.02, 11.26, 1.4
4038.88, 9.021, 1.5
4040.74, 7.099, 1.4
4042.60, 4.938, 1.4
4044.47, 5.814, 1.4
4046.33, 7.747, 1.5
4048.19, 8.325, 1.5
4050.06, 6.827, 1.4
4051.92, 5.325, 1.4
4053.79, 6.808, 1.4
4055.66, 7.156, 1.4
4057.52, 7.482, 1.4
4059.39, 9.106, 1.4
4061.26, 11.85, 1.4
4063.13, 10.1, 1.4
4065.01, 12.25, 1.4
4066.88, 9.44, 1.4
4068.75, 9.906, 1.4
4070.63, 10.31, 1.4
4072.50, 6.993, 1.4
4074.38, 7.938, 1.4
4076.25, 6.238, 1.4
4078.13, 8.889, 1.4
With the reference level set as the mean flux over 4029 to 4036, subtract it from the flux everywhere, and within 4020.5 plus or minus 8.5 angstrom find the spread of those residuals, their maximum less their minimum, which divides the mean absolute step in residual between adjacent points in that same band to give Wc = 0.29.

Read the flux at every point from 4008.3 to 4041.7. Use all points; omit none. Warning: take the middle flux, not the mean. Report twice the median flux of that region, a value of 19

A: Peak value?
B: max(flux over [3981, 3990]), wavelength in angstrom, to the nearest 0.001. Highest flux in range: 15.220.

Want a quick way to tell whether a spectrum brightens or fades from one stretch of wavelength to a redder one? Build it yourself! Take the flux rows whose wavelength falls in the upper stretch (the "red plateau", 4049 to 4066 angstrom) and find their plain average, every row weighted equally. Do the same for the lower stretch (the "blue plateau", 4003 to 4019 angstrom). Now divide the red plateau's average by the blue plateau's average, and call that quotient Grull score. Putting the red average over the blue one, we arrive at 0.83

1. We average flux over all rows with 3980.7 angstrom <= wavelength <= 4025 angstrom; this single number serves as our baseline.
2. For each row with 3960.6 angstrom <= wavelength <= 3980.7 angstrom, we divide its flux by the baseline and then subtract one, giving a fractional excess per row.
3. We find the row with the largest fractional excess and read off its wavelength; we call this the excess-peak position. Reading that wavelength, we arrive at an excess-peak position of 3965.16 angstrom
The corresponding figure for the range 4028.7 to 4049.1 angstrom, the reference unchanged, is 4037.02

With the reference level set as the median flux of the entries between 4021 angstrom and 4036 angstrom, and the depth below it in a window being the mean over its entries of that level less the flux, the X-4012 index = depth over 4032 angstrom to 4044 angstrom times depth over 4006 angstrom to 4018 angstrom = -1.1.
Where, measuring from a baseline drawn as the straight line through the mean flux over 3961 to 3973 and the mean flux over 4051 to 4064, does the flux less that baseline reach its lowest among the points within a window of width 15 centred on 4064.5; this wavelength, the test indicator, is 4057.52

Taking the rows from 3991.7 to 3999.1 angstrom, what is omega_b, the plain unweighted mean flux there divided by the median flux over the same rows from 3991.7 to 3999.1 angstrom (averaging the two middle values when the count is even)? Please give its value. 0.977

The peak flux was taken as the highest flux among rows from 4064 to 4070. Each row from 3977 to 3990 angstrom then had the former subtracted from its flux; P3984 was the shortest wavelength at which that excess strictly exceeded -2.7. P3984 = 3979.80 angstrom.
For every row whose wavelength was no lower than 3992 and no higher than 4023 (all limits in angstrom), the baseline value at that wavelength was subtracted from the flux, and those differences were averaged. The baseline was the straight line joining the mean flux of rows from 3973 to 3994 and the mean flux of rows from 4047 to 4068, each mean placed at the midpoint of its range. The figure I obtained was -0.1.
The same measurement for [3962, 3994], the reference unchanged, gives -0.9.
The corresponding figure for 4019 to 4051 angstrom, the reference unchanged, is -0.9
